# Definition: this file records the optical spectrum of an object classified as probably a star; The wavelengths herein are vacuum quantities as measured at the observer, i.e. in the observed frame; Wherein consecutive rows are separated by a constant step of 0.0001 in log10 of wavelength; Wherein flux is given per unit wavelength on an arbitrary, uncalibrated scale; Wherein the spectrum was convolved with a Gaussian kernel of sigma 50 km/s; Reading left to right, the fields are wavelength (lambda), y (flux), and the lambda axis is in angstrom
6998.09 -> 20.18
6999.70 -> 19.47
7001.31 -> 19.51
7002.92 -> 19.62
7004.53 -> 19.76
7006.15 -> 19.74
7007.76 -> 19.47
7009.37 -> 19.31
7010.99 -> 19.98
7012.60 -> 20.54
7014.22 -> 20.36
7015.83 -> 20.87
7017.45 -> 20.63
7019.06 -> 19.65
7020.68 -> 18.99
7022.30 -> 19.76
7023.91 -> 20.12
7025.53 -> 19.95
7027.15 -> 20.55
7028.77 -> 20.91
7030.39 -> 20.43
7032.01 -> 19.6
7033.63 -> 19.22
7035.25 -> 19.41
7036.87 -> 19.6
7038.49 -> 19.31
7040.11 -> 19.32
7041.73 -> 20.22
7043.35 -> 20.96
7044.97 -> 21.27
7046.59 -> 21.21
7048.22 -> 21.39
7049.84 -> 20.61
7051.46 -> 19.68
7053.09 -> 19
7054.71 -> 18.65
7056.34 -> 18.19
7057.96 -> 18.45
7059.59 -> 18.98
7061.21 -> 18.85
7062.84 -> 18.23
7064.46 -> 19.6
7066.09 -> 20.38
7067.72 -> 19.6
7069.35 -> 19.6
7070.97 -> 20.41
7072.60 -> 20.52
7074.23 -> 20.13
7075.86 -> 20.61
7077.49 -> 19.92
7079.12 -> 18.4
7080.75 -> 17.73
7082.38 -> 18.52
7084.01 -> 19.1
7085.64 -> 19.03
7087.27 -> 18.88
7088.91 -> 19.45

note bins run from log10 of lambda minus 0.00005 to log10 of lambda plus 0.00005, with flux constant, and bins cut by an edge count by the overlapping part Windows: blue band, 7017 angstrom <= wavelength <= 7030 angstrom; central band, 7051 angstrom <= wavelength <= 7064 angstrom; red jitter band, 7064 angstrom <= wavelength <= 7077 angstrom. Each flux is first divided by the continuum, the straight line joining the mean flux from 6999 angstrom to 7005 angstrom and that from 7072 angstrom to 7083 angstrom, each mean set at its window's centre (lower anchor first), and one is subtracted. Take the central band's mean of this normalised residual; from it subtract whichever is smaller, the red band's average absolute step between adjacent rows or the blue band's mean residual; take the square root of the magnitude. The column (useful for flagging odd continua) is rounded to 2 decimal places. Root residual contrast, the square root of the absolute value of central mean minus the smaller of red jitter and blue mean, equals 0.25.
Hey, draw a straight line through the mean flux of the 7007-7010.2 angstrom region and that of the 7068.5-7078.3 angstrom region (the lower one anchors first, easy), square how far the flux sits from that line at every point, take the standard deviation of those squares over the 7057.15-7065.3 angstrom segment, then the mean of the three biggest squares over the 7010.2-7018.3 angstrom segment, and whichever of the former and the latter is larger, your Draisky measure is 1.5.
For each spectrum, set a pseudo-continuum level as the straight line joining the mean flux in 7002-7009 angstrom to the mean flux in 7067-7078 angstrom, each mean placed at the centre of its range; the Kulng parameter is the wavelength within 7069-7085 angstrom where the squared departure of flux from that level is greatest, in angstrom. 7080.75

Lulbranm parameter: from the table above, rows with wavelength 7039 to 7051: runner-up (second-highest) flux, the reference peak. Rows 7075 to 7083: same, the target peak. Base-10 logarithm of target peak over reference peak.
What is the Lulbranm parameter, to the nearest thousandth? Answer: -0.028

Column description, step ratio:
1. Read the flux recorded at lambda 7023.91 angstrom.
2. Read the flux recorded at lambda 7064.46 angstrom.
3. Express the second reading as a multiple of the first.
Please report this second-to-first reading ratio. 0.97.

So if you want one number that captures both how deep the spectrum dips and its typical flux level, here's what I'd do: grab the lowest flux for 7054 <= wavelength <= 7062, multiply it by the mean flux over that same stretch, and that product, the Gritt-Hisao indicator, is 339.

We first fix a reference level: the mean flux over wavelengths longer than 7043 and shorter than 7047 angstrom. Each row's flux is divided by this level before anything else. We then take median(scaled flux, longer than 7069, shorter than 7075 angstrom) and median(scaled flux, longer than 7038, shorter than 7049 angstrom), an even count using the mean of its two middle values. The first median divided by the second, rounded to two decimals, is 0.97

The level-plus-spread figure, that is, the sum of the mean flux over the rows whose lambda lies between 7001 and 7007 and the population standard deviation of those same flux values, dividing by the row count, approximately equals 19.8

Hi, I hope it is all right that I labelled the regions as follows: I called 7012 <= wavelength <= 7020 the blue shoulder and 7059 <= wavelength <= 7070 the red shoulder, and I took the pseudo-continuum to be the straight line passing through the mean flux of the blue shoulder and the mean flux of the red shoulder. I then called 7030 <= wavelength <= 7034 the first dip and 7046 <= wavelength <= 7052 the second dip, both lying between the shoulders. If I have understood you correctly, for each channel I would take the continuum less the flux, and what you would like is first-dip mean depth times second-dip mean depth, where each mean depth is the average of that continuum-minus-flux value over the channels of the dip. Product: -0.3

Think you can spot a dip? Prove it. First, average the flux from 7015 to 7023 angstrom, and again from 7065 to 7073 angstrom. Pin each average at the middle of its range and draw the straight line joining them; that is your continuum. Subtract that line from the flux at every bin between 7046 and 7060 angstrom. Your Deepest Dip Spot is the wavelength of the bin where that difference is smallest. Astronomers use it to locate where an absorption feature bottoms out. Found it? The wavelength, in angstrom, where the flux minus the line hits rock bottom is 7056.34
